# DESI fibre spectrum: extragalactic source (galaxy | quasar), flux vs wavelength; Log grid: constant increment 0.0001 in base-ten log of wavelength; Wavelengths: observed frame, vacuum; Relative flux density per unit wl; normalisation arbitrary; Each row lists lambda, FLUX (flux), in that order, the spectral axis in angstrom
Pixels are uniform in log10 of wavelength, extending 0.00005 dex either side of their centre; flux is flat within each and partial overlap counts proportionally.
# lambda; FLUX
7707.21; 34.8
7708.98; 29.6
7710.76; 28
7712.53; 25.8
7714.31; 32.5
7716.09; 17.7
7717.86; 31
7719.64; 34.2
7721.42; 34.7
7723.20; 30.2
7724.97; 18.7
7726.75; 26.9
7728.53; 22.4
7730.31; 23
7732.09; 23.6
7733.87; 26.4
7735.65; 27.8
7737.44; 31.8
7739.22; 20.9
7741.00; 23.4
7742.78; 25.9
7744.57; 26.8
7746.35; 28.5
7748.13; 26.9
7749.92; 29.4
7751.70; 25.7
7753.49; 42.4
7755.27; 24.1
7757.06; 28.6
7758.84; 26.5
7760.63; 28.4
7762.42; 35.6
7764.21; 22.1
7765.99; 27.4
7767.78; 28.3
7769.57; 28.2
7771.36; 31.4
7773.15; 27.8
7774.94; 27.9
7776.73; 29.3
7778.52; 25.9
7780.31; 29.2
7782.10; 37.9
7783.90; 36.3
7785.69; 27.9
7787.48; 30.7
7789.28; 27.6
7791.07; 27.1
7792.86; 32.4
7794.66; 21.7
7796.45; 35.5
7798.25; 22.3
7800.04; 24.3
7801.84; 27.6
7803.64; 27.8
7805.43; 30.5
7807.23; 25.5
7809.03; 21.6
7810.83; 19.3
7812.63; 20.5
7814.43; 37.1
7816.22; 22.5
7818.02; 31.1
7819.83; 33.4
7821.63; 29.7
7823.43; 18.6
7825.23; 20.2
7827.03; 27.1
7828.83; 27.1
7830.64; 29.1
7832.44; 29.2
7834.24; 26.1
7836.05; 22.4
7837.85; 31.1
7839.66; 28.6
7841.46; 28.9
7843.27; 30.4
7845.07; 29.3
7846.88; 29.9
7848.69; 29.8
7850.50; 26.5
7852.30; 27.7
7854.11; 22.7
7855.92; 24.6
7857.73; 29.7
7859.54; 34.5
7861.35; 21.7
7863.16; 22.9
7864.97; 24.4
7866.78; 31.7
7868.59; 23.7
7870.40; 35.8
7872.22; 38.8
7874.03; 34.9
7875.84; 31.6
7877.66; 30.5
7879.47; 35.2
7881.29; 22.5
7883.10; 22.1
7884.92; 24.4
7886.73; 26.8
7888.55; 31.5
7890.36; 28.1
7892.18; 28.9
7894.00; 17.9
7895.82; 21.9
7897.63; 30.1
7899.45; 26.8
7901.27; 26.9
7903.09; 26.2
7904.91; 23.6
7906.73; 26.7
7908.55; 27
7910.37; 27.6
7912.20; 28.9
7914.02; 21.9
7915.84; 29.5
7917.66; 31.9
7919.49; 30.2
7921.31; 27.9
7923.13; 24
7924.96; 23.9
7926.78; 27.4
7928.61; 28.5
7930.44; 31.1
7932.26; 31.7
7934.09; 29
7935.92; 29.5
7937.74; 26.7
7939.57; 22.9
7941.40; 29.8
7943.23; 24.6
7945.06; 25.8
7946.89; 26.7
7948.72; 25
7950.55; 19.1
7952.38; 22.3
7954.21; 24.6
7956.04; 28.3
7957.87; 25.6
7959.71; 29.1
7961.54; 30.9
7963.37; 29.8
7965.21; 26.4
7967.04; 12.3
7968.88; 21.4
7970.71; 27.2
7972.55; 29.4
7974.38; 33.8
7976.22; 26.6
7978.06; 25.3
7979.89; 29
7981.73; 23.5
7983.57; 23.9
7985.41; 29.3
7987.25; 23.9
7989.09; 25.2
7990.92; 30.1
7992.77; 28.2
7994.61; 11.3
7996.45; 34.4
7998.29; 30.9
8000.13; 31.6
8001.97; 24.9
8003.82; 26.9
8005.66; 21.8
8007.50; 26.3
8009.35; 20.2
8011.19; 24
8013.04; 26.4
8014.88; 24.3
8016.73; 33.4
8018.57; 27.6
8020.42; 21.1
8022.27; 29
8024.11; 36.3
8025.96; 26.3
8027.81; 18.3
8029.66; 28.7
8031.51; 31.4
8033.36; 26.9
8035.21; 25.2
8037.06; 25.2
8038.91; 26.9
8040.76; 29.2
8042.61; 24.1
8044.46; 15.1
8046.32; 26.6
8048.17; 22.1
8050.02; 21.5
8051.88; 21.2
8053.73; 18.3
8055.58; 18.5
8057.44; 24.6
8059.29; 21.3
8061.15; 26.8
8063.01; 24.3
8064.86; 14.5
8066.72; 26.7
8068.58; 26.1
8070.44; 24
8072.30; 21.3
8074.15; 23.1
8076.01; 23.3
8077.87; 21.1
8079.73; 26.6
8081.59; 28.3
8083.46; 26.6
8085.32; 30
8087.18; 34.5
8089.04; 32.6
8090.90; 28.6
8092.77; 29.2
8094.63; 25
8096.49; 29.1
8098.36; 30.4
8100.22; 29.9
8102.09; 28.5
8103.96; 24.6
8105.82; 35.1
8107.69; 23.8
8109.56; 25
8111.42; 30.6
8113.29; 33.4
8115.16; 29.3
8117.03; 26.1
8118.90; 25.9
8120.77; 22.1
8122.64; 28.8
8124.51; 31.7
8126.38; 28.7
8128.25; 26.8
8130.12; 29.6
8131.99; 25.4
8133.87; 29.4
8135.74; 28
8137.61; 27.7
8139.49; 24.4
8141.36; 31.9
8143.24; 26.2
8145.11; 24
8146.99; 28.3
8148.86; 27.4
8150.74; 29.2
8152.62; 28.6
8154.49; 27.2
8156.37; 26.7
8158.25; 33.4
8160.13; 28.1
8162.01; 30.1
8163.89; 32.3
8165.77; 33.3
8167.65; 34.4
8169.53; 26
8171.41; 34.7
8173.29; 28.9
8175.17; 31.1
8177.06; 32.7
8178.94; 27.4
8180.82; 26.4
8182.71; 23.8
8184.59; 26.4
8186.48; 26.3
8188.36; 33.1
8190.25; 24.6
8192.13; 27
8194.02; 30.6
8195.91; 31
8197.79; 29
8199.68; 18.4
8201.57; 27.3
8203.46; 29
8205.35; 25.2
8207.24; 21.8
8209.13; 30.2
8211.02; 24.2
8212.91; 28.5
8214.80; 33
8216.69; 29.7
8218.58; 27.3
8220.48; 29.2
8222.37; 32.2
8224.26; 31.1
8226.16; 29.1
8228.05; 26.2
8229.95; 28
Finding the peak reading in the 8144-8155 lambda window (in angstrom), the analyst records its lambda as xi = 8150.74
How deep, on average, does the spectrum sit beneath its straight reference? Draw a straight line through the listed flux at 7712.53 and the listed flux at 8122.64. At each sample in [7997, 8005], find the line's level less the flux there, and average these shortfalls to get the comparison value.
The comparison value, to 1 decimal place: -0.7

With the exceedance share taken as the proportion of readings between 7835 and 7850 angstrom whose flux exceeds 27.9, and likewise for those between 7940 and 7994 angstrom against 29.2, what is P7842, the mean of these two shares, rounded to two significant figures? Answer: 0.56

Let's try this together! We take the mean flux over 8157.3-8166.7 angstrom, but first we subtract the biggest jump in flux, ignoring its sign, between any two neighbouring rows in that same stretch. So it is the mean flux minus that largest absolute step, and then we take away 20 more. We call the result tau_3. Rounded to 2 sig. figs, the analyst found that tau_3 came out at 6.1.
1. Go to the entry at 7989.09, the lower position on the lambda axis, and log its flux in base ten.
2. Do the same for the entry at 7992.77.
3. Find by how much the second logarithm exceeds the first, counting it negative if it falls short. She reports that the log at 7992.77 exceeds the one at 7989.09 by 0.049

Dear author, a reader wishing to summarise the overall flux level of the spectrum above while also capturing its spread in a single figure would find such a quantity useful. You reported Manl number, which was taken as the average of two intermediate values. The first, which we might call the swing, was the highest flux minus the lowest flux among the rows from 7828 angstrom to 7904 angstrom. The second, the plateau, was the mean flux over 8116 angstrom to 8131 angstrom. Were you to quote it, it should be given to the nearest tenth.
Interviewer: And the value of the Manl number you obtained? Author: 24.2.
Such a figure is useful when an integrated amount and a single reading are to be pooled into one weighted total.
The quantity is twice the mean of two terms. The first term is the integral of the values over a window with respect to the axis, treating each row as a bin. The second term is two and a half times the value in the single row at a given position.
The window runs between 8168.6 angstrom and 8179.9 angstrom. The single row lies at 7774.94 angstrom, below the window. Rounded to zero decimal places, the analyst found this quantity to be 410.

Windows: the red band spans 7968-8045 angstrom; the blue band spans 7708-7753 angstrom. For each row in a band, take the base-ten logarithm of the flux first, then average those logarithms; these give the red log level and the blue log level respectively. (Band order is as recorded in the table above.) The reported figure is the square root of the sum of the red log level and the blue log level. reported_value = 1.68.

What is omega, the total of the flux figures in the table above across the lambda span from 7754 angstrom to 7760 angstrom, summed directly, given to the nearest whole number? 79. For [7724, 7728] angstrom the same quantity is 46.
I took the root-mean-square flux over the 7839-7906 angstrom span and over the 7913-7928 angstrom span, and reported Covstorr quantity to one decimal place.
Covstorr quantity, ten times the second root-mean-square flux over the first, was 9.7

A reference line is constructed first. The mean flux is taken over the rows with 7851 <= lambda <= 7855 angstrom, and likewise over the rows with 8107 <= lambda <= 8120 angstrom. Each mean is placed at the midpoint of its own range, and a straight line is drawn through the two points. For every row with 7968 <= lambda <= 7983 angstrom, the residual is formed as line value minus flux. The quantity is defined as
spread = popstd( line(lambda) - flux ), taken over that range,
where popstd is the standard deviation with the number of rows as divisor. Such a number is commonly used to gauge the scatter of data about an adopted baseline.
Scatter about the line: 3.58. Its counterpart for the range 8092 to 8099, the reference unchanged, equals 2.03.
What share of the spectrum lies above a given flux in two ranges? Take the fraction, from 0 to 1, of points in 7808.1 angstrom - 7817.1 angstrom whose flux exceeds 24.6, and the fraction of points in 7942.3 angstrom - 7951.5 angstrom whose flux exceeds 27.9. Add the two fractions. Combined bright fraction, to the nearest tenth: 0.2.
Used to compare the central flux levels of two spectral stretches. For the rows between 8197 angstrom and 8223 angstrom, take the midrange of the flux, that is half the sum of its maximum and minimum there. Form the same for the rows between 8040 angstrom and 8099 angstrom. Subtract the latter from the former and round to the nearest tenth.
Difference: 1.2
